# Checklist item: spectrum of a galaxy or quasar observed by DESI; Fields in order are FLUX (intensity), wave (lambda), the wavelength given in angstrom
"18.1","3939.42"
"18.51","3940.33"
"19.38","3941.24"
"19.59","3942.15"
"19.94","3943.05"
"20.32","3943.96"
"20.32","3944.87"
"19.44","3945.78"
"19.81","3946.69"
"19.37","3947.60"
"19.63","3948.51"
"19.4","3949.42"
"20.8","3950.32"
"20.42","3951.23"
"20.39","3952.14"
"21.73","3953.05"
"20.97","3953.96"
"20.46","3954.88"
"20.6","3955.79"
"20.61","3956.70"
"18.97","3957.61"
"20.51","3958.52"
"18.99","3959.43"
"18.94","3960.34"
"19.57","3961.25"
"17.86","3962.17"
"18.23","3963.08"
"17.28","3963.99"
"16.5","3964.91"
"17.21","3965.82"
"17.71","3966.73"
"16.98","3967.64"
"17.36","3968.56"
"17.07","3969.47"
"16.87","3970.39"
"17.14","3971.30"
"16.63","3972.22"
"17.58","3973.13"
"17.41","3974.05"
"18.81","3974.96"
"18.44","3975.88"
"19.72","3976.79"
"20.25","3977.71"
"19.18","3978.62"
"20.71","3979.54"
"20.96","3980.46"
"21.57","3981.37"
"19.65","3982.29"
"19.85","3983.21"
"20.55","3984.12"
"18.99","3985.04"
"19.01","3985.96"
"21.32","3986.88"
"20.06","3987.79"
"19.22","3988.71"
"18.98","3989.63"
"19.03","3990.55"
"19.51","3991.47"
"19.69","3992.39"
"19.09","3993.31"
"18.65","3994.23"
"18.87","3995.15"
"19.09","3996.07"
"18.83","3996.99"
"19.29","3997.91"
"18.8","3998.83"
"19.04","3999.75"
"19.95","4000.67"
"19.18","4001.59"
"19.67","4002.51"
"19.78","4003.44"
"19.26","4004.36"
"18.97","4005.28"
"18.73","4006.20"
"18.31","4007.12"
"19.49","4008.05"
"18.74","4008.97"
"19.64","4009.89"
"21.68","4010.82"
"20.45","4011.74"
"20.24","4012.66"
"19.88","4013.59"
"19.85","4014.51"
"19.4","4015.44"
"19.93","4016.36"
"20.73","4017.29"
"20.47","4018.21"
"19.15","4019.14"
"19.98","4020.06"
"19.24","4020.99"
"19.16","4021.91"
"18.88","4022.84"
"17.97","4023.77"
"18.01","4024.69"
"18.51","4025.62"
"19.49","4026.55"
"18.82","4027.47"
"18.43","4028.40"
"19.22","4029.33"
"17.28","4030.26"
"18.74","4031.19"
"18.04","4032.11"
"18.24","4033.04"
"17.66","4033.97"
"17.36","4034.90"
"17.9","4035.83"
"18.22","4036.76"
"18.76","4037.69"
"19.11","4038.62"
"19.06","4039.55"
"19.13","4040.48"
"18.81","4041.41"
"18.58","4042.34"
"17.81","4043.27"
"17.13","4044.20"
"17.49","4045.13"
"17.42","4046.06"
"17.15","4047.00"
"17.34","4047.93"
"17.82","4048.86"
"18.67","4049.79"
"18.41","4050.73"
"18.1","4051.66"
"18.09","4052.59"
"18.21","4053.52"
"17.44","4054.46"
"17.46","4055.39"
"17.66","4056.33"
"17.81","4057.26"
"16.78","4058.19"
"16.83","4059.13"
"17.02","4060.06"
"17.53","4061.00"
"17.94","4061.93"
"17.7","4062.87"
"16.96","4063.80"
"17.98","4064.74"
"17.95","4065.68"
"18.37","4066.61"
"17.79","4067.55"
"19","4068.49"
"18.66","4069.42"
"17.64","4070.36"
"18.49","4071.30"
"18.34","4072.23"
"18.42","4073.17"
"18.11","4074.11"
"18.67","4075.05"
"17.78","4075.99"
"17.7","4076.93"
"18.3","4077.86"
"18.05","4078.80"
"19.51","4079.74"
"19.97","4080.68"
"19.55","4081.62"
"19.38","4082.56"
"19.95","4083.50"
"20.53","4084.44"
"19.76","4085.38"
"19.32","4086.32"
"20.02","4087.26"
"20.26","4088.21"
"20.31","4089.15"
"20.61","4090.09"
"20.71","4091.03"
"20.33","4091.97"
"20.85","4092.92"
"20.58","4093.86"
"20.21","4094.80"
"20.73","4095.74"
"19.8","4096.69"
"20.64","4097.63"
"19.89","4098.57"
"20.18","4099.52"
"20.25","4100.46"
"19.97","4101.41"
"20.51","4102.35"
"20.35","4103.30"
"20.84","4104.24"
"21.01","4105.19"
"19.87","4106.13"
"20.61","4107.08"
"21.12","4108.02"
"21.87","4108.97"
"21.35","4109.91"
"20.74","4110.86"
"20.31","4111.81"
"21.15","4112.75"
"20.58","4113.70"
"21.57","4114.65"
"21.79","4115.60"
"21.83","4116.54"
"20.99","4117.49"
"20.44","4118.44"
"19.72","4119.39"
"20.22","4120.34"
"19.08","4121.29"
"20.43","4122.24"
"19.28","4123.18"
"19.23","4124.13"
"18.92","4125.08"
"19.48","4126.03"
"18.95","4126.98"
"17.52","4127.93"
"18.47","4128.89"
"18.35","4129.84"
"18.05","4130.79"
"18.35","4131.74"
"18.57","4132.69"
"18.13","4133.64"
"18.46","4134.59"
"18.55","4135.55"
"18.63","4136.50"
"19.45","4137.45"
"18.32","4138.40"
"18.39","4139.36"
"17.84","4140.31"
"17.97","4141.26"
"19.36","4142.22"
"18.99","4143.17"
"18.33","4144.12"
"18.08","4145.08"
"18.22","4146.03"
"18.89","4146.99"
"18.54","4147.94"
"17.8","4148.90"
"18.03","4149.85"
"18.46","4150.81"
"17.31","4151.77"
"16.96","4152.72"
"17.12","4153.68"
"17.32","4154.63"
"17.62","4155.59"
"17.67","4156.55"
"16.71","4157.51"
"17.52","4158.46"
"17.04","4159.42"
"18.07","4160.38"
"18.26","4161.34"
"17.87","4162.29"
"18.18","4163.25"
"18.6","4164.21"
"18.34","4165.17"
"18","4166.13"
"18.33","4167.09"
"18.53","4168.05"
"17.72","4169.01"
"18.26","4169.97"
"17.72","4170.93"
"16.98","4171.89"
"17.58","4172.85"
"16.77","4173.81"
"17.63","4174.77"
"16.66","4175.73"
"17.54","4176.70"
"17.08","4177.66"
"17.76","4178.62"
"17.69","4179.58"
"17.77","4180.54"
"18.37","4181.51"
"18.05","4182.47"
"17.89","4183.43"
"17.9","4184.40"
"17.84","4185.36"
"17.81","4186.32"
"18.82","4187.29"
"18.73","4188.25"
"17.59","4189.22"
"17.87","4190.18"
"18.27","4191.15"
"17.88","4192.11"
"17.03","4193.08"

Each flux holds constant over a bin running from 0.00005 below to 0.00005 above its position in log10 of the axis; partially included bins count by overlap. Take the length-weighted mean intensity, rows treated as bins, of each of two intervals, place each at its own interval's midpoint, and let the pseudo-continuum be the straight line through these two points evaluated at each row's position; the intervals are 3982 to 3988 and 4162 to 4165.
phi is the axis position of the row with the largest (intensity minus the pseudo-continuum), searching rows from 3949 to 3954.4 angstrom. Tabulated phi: 3953.05 angstrom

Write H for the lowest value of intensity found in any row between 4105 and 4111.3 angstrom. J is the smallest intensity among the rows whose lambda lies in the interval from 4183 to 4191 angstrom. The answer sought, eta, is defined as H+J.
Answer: 37.5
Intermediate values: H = 19.87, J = 17.59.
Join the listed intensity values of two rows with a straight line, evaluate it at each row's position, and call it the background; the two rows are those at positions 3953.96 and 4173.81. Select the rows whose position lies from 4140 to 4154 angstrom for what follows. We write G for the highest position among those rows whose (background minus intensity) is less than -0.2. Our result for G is 4150.81 angstrom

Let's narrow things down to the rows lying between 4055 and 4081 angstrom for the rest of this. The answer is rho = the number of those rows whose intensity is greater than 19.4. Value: 2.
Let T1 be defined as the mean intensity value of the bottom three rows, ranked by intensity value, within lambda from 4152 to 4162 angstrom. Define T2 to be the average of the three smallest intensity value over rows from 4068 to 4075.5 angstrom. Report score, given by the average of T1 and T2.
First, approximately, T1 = 16.9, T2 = 18.0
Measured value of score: 17.5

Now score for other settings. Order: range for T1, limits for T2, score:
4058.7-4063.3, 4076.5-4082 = 17.6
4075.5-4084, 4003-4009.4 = 18.2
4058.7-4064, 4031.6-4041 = 17.3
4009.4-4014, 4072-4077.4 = 18.9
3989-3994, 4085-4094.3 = 19.4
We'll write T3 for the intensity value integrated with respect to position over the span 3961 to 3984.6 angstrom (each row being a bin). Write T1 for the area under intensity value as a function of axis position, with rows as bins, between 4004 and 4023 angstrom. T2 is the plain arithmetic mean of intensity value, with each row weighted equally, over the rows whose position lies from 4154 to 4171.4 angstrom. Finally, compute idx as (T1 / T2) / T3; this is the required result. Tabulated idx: 0.05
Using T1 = 373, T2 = 17.9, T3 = 436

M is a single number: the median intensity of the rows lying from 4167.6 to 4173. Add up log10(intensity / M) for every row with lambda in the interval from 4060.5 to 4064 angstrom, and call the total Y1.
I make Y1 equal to -0.02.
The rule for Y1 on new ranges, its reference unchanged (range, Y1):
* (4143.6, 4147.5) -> 0.06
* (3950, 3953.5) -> 0.28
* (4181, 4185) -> 0.03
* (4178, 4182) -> 0.02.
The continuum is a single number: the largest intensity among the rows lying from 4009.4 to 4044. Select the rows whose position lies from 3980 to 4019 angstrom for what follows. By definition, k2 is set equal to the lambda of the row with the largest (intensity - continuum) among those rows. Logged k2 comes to 4010.82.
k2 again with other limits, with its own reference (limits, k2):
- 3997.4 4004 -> 4000.67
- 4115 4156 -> 4116.54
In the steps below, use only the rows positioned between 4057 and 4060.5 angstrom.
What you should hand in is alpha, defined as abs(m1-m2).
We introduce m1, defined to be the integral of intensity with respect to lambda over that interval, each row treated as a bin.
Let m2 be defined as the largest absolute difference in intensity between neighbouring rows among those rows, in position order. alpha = 58.8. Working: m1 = 60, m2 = 1.03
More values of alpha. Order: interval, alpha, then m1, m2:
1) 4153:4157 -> 69.3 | 70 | 0.30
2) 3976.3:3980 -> 72.3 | 74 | 1.53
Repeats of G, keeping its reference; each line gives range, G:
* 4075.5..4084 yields 4083.50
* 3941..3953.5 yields 3953.05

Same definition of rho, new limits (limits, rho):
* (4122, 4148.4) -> 3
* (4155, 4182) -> 0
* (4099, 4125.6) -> 24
